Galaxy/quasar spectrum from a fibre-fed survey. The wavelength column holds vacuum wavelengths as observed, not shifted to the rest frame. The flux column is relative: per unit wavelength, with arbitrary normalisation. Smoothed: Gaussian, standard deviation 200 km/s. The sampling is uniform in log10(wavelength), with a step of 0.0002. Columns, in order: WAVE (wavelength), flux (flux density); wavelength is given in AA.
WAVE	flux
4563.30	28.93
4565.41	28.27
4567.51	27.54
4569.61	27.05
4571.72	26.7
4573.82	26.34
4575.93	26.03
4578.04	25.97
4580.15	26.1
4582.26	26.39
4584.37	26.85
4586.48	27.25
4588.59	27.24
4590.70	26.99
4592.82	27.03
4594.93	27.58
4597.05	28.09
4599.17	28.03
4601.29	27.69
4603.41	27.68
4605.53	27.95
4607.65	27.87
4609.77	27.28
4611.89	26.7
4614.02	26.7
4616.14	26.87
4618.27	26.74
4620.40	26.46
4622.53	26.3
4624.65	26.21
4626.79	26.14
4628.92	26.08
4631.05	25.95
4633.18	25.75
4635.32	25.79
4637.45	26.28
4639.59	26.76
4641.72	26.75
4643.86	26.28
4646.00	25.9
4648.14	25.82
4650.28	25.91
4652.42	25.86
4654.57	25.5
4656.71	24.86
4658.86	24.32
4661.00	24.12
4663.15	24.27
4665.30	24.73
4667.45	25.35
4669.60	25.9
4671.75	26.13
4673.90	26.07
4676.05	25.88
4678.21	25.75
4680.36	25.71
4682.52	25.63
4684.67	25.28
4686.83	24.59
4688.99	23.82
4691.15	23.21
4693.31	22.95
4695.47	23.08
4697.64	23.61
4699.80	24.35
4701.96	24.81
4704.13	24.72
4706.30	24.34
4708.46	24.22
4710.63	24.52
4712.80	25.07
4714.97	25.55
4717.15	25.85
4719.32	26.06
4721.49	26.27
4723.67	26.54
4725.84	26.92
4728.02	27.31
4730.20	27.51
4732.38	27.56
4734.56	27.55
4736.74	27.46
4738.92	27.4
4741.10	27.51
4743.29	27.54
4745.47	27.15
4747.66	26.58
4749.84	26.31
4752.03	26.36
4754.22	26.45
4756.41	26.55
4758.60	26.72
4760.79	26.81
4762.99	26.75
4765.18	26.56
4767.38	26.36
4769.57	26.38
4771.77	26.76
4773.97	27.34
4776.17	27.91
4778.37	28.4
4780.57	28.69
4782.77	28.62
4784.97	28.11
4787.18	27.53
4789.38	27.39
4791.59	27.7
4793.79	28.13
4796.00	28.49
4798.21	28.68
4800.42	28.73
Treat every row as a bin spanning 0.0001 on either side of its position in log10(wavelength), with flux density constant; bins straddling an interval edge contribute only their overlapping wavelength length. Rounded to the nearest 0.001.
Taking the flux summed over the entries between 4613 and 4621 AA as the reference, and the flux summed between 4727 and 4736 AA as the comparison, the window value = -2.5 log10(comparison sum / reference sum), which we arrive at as -0.032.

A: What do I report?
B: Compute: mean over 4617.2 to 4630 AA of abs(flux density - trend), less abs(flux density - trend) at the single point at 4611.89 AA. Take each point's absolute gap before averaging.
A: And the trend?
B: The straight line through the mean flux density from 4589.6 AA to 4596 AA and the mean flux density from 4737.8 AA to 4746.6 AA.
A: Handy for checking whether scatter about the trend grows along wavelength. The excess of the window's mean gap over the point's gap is 0.4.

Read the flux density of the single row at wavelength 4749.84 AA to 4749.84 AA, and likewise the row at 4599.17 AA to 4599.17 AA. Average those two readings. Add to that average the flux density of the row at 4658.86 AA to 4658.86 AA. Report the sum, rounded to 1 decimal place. 51.5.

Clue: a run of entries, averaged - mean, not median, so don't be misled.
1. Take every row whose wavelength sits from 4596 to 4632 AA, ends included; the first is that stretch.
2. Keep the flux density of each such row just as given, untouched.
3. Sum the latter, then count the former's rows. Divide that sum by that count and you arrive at 27.0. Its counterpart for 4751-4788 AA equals 27.2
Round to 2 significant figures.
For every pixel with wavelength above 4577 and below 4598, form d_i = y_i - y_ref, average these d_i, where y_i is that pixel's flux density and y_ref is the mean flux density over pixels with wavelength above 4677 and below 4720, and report 2.3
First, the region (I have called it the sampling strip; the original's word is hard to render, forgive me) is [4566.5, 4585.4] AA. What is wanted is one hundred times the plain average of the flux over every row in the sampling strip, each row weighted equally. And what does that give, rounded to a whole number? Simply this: 2655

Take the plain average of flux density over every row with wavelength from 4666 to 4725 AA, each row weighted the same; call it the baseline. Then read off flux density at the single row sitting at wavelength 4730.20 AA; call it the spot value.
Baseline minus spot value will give -2.5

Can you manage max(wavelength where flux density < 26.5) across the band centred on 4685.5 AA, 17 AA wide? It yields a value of 4693.31 AA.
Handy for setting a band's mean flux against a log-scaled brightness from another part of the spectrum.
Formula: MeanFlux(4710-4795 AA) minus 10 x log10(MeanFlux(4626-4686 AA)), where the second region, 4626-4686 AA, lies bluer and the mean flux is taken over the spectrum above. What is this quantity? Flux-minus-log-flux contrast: 12.9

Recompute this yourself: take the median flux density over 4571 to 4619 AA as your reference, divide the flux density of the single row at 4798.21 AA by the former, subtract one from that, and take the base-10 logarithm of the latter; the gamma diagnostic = -1.20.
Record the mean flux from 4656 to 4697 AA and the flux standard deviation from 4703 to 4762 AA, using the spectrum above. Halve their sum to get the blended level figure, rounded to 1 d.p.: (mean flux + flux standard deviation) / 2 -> 12.9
